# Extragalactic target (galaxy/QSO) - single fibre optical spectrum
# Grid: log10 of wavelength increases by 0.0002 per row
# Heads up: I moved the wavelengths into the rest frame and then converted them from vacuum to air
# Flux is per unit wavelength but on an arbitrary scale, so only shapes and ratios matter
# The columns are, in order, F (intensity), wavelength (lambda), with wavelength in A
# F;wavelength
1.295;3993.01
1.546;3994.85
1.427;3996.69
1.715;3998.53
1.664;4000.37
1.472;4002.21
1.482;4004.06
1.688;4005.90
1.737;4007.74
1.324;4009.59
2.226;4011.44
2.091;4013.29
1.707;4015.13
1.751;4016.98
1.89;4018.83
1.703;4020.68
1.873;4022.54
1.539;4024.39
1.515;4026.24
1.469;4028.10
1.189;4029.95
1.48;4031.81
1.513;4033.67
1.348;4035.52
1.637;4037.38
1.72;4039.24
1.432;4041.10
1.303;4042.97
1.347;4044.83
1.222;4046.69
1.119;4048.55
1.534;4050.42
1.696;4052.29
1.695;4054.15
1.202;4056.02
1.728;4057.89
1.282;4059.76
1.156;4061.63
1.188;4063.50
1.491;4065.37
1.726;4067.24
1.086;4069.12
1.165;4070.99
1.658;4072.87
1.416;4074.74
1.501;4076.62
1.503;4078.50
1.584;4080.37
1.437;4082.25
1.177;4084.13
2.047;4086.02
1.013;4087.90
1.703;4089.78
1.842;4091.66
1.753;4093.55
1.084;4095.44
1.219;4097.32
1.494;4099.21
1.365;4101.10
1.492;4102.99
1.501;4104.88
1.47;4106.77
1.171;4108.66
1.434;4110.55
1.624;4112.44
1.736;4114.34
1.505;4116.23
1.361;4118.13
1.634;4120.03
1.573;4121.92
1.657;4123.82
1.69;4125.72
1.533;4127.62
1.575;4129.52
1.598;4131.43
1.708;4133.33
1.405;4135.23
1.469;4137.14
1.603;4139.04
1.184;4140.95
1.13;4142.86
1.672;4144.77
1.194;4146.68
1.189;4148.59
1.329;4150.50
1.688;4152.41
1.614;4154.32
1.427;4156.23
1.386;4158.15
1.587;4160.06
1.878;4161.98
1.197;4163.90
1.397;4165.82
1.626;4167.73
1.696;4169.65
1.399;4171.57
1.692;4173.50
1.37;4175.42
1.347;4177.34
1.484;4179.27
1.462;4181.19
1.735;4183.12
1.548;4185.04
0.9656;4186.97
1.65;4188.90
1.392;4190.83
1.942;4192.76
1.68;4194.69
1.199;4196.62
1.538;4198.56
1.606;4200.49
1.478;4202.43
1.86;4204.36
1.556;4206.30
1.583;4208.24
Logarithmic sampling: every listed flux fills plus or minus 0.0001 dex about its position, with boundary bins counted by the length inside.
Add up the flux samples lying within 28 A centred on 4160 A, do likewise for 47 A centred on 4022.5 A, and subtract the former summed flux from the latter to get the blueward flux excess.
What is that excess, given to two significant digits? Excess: 18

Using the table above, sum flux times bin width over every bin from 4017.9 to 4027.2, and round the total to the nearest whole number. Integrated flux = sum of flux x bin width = 16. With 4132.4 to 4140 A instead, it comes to 12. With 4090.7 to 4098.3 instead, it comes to 11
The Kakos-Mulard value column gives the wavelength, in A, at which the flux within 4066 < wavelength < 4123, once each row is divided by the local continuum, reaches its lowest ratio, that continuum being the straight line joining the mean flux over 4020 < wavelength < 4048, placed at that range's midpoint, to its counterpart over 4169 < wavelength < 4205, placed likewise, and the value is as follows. 4087.90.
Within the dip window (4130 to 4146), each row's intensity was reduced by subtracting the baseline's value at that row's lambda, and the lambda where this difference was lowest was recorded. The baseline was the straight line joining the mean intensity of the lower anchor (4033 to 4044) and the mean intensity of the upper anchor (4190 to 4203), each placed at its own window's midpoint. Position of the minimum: 4142.86 A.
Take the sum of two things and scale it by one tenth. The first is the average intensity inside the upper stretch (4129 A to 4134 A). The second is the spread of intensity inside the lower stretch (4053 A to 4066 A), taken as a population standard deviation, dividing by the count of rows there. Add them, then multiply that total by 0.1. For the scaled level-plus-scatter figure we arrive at 0.185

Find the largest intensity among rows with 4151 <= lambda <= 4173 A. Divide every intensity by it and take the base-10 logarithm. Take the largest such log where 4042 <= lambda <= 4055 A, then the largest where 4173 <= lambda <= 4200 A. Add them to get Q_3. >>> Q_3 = -0.03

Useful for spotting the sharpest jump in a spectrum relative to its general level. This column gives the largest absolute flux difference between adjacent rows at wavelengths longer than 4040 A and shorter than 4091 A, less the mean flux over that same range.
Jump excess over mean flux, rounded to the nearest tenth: -0.4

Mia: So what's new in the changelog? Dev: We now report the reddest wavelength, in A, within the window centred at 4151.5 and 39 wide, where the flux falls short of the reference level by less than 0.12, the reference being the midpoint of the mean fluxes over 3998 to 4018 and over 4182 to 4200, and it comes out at 4169.65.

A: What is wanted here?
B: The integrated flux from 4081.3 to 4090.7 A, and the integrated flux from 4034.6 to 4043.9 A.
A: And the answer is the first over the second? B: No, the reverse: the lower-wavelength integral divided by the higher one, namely 1.00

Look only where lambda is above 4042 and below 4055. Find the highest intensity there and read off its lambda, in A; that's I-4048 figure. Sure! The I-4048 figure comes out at 4052.29 A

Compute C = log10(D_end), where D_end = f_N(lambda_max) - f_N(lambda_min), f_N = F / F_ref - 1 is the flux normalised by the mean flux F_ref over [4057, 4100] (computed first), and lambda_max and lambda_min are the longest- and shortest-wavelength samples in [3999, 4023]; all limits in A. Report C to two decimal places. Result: -0.84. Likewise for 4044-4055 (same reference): -0.62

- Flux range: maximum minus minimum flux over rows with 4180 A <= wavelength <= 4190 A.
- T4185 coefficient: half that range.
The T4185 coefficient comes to 0.38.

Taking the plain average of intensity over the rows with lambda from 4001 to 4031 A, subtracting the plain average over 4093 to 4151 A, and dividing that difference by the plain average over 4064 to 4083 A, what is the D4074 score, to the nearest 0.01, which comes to 0.14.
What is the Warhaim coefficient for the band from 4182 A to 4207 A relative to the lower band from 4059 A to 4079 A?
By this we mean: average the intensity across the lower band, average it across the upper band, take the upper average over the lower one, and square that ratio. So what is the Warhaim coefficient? 1.3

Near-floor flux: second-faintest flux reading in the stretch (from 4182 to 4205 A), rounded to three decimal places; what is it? 1.199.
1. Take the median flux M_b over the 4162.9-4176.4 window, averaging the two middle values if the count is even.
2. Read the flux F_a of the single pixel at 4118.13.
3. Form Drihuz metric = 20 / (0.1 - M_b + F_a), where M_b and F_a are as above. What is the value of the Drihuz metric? 323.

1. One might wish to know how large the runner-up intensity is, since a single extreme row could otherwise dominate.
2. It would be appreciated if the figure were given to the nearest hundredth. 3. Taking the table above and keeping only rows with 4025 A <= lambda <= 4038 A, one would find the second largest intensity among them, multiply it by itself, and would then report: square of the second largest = 2.30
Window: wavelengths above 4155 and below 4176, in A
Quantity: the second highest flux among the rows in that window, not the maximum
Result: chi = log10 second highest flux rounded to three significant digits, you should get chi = 0.229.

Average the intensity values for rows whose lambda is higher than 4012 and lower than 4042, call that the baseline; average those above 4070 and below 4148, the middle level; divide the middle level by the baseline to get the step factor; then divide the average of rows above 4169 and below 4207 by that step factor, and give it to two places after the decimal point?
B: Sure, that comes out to 1.67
